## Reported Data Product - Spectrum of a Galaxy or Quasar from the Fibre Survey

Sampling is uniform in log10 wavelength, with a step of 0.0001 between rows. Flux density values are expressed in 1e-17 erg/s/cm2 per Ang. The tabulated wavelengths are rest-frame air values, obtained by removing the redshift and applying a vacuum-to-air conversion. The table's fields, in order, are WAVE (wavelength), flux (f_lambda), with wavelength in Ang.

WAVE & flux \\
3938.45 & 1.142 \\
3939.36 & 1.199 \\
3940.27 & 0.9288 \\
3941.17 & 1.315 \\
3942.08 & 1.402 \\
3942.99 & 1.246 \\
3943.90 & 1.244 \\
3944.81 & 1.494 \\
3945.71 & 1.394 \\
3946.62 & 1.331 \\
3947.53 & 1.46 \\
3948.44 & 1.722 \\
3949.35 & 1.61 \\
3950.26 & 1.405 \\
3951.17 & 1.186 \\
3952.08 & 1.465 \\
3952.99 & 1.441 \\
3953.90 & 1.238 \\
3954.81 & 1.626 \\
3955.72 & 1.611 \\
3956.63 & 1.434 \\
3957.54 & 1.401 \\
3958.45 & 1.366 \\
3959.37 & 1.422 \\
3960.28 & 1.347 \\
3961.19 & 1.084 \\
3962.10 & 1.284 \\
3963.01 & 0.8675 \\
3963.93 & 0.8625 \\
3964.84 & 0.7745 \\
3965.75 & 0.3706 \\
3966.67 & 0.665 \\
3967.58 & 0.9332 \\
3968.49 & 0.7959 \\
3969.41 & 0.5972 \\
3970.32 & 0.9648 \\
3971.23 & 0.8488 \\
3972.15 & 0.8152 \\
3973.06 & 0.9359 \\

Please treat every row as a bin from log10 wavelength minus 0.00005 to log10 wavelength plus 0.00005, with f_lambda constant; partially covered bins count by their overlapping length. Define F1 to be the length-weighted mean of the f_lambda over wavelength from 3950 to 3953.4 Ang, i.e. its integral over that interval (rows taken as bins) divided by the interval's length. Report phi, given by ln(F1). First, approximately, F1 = 1.37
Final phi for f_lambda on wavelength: 0.32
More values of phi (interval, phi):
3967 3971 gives -0.20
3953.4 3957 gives 0.39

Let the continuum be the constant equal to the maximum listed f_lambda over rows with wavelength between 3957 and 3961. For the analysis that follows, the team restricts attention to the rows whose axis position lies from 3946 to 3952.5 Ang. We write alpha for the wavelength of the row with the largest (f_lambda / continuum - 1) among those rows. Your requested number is 3948.44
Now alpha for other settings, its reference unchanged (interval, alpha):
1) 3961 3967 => 3962.10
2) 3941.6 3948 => 3944.81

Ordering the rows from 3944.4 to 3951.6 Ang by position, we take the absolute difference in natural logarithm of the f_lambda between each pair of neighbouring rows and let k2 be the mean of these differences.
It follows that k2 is 0.11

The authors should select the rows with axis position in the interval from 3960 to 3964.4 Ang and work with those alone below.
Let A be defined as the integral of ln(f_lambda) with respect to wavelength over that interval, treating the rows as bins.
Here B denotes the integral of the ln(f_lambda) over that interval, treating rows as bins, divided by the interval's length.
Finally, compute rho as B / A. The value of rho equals 0.227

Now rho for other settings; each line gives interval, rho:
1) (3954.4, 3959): 0.217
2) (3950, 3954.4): 0.227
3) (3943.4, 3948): 0.217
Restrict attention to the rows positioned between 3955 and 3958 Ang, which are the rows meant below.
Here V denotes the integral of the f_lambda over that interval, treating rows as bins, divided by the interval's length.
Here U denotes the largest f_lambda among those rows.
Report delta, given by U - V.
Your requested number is 0.114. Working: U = 1.611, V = 1.5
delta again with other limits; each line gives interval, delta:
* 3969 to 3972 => 0.156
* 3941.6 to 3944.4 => 0.105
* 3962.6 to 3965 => 0.027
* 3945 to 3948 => 0.052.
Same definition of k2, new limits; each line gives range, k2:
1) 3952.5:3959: 0.10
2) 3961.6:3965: 0.17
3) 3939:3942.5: 0.22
